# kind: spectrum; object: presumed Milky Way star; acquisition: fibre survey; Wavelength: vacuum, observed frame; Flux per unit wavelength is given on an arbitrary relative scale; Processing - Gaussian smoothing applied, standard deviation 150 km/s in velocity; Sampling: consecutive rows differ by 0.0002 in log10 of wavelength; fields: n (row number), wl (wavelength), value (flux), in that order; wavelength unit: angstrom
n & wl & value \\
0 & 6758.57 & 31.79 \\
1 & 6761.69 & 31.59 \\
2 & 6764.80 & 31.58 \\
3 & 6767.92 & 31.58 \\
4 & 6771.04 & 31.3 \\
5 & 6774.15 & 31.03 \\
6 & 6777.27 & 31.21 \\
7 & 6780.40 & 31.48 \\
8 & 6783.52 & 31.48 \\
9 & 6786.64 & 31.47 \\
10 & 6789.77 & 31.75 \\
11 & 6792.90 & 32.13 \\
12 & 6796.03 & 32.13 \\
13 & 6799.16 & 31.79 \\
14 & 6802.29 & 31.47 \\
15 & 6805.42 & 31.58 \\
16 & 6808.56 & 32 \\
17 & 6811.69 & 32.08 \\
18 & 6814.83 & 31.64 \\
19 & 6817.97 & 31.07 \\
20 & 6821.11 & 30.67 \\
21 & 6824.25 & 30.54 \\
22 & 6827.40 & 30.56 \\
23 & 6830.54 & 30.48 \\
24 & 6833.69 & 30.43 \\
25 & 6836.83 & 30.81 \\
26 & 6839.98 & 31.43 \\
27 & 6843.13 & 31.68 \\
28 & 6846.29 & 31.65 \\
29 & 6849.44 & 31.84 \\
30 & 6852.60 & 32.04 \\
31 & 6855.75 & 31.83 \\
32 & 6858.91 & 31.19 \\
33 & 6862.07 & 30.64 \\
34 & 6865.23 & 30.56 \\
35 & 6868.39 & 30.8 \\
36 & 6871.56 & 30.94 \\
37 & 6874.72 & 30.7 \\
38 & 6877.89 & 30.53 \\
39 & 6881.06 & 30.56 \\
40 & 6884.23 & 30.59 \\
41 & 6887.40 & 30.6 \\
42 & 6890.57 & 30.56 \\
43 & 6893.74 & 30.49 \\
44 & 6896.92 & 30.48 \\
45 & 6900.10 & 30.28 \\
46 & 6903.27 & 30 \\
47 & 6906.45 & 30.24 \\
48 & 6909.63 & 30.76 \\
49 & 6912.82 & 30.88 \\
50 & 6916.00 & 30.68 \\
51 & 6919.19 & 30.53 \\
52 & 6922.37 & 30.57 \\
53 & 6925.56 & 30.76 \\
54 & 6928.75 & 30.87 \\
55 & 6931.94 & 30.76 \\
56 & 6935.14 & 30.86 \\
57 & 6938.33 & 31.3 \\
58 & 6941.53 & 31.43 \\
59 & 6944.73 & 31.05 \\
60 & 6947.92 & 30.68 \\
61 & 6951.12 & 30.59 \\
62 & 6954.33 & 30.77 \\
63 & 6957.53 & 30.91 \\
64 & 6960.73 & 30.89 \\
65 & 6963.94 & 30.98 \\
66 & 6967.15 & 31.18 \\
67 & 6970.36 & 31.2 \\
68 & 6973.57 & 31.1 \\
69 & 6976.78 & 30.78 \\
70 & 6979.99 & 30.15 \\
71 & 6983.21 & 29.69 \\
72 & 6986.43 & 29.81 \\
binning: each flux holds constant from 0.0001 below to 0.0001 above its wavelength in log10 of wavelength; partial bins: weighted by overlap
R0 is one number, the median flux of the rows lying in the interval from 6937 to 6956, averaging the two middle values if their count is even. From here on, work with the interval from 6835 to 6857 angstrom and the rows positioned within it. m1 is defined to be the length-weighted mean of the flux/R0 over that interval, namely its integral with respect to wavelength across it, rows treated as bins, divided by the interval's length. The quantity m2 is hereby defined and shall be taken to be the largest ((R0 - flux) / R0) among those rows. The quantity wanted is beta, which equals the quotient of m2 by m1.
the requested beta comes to 0.003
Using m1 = 1.02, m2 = 0.003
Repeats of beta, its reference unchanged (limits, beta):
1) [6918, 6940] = 0.012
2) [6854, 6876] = 0.011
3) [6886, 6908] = 0.030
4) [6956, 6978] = 0.004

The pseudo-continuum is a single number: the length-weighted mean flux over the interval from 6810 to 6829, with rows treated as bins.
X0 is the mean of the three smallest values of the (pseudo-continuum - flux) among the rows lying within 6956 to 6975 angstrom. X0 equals -0.06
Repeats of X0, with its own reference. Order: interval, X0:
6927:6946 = -0.16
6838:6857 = -0.80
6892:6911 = 0.53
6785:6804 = -0.91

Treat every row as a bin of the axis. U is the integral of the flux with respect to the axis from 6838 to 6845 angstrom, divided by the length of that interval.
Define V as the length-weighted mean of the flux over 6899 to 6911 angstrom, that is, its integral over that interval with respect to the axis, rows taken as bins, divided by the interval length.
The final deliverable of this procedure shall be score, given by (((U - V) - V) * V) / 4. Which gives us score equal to -221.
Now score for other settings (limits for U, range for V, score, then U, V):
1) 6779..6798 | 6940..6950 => -236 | 31.74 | 31.0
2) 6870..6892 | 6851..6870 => -247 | 30.64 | 31.2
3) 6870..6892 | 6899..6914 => -230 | 30.64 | 30.4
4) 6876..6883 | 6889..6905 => -229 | 30.53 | 30.4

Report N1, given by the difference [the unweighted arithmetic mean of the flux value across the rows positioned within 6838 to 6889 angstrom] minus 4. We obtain 27.1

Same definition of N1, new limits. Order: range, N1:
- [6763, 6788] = 27.4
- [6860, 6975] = 26.7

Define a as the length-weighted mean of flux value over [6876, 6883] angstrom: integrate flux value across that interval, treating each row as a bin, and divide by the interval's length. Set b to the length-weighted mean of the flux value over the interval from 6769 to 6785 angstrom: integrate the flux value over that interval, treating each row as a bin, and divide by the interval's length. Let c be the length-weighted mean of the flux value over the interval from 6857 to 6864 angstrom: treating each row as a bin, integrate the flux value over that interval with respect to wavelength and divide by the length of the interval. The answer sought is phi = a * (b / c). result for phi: 30.9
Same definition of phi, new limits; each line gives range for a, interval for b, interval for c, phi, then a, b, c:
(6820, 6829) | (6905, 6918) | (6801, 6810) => 29.6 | 30.59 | 30.6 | 31.7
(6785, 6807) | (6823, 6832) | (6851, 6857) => 30.3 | 31.76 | 30.5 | 31.9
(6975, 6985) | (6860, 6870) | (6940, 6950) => 29.9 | 30.21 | 30.7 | 31.0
